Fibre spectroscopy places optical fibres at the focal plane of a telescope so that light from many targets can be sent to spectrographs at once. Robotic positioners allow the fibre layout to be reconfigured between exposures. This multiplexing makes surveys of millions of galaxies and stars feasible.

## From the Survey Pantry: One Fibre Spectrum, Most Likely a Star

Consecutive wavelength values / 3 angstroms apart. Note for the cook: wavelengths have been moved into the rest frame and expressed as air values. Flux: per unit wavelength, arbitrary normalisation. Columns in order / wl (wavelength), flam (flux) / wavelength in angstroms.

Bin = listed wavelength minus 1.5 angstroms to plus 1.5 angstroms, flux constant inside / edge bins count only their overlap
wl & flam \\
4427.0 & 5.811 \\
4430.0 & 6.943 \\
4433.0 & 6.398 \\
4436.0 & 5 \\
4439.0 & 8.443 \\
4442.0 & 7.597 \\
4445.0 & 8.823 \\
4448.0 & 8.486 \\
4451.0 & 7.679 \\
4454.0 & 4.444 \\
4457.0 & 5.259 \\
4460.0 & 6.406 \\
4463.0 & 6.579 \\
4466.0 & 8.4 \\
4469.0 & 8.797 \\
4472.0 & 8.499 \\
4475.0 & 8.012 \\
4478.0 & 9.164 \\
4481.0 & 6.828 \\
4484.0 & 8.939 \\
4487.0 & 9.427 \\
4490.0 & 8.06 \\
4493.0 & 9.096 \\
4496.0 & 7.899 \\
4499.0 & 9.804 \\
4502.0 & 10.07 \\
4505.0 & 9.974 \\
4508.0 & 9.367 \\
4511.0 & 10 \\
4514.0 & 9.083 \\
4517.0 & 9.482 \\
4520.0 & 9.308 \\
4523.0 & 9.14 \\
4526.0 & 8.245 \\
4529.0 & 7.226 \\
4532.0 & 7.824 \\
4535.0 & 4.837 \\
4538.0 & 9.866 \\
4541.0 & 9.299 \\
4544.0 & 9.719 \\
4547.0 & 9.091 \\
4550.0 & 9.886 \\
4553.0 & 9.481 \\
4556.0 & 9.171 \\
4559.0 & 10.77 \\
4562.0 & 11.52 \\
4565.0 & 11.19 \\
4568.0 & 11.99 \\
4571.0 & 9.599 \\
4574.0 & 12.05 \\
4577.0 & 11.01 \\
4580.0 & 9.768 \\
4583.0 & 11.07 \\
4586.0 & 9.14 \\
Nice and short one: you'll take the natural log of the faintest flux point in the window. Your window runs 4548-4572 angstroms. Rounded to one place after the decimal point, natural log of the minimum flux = 2.2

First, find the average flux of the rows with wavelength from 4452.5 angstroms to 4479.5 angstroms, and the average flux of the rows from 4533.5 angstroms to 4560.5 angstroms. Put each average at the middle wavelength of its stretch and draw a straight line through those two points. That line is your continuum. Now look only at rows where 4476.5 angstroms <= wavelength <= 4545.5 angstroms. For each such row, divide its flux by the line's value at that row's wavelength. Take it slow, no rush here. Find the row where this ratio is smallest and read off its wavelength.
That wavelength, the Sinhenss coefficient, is 4535.0 angstroms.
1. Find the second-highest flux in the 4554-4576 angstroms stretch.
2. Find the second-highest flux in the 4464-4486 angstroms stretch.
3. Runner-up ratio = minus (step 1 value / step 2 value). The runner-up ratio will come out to -1.34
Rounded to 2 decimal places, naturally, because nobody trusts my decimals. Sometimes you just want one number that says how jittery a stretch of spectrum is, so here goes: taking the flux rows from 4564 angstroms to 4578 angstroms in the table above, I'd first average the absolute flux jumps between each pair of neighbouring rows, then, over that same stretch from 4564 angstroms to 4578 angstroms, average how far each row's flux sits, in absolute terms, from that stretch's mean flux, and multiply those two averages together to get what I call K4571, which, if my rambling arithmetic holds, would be 1.15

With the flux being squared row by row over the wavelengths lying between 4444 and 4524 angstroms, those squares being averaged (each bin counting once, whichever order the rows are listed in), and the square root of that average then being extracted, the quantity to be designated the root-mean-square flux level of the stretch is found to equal 8.5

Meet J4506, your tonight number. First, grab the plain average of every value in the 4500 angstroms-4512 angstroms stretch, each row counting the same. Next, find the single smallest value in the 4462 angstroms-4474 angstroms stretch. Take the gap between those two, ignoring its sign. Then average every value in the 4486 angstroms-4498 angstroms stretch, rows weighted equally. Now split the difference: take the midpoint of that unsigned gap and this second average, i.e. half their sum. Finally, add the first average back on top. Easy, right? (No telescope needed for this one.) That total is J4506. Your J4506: 15.8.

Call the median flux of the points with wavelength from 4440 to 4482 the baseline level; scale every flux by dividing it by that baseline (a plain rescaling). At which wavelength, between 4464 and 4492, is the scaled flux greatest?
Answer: 4487.0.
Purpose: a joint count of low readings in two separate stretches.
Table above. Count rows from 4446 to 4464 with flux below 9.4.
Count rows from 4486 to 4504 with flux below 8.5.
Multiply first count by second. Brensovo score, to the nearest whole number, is 12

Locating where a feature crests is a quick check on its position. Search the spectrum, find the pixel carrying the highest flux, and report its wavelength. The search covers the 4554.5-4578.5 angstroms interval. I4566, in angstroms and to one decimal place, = 4574.0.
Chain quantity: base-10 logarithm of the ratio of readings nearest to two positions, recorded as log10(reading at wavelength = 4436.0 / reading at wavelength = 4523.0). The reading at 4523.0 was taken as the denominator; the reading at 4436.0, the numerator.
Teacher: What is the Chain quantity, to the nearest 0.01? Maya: -0.26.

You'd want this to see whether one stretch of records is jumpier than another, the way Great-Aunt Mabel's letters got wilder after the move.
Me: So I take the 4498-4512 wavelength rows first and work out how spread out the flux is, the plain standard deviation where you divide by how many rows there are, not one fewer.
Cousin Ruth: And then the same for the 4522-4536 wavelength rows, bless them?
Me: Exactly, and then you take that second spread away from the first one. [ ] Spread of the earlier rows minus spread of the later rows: -1.2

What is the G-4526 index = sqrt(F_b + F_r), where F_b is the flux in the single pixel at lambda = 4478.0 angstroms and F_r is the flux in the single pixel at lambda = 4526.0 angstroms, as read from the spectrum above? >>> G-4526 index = 4.17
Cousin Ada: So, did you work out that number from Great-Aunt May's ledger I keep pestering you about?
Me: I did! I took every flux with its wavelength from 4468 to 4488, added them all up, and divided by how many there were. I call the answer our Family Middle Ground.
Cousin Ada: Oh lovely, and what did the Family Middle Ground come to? 8.5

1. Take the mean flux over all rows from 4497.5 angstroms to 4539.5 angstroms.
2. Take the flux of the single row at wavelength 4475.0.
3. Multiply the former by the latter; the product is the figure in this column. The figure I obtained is 71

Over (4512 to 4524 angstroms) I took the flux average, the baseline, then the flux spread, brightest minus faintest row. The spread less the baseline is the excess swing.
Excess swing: -8.9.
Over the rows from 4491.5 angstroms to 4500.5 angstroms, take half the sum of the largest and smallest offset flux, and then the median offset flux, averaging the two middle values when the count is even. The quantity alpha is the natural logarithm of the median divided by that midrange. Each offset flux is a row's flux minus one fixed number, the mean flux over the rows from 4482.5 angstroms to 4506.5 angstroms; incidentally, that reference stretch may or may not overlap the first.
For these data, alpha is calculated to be -1.6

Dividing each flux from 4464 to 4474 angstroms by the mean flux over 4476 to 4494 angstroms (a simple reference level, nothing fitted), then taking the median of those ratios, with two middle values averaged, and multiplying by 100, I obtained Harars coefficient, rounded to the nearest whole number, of 99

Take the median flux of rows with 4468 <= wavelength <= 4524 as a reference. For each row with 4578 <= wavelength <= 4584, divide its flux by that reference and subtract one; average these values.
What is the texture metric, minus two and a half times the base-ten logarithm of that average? 2.1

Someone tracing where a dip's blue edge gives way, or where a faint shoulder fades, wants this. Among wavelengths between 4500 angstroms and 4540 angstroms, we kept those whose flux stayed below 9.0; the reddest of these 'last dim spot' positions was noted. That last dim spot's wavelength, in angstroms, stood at 4535.0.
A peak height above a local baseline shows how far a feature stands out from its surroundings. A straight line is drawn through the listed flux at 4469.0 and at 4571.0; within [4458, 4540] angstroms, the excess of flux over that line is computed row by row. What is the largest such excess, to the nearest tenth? 1.0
